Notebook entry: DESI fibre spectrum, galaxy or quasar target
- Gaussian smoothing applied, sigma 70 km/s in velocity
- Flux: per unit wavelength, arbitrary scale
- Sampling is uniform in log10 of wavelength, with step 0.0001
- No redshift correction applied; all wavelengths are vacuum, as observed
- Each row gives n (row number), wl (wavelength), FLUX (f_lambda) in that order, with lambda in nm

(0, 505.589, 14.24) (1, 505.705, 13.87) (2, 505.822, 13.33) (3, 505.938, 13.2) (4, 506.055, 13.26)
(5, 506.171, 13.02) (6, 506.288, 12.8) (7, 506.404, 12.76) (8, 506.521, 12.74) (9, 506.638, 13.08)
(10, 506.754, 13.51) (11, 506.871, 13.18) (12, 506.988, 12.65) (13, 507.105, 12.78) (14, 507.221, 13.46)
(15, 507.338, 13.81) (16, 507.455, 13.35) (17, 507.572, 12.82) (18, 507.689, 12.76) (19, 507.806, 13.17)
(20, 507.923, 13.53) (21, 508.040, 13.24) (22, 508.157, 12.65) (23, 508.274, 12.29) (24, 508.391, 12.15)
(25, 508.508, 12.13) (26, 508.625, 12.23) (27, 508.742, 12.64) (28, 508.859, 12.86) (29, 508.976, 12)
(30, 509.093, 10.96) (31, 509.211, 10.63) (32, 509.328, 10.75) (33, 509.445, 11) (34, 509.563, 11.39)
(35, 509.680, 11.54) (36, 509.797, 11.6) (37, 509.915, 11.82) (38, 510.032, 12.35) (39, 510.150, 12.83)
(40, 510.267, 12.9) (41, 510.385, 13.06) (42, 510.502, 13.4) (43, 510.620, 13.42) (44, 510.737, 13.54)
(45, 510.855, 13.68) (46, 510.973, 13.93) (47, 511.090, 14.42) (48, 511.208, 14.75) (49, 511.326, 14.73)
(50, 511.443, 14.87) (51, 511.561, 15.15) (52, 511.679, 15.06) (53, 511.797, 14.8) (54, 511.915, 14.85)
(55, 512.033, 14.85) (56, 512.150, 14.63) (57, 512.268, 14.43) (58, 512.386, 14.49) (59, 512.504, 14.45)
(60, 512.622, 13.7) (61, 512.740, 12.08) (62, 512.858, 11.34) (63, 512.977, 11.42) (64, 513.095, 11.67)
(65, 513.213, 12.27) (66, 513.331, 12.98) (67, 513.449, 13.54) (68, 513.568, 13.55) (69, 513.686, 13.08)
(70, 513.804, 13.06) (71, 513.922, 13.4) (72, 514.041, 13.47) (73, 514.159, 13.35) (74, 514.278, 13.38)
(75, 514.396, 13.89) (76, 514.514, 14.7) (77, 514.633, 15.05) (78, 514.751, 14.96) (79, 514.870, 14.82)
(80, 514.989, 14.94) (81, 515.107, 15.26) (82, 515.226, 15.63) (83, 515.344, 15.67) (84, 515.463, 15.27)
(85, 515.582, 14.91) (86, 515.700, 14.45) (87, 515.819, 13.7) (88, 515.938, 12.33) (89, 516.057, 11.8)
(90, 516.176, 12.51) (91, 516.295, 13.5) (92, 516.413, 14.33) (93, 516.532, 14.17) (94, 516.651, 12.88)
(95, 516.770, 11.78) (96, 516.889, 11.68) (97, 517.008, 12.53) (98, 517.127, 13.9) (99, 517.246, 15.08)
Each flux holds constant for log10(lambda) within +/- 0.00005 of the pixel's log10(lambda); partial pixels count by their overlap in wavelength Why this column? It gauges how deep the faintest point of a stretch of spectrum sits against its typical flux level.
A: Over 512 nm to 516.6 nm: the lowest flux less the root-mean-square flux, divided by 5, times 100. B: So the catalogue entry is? -49.6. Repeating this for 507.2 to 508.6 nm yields -16.6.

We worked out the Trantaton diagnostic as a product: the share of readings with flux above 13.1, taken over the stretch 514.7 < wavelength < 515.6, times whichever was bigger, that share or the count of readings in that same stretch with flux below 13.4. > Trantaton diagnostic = 1.0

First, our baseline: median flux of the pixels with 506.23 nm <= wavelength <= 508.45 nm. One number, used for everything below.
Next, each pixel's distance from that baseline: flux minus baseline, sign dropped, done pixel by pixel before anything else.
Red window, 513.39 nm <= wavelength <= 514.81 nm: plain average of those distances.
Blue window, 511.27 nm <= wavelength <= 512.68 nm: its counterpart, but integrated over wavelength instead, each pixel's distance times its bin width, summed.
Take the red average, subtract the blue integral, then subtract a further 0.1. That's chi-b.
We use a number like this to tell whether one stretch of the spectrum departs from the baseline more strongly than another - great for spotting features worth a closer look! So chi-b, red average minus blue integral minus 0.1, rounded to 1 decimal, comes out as -1.7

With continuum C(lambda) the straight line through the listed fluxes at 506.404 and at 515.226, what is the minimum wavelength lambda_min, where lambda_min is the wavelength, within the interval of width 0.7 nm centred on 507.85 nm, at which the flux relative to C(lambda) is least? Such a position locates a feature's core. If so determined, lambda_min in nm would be 508.157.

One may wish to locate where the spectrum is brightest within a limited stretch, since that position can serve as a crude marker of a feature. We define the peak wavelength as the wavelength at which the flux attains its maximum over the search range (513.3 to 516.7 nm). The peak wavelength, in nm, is 515.344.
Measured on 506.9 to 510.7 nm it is 507.338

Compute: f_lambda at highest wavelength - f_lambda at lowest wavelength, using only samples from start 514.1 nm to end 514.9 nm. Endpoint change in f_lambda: 1.5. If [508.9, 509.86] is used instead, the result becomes -0.4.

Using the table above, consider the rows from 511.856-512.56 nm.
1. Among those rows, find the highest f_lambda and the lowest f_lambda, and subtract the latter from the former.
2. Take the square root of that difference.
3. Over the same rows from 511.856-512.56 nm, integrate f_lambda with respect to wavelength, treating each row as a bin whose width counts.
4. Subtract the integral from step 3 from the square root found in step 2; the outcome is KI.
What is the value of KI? -9.7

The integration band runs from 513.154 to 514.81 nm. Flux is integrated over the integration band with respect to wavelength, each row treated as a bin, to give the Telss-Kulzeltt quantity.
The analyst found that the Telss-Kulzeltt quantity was 22.6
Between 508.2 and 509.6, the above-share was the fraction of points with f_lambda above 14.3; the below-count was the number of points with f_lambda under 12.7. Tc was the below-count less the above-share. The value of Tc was 11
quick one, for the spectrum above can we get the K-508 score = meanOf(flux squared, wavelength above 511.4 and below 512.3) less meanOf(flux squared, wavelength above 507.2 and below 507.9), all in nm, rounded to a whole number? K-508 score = 45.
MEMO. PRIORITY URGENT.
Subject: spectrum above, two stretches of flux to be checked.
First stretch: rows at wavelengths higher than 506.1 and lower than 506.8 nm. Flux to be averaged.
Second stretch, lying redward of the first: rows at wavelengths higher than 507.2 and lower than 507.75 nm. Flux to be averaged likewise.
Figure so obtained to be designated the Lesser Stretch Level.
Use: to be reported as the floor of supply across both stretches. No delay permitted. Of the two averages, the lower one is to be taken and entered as 13.0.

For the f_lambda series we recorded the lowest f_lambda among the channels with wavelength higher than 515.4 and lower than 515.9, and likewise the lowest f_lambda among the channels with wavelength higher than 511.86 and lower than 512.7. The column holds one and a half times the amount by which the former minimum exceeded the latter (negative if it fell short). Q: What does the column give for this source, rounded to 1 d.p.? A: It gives 0.0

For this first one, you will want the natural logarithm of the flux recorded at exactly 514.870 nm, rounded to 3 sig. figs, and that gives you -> 2.70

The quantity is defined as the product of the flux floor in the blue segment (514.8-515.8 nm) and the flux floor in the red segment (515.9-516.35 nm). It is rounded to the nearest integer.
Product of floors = 171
